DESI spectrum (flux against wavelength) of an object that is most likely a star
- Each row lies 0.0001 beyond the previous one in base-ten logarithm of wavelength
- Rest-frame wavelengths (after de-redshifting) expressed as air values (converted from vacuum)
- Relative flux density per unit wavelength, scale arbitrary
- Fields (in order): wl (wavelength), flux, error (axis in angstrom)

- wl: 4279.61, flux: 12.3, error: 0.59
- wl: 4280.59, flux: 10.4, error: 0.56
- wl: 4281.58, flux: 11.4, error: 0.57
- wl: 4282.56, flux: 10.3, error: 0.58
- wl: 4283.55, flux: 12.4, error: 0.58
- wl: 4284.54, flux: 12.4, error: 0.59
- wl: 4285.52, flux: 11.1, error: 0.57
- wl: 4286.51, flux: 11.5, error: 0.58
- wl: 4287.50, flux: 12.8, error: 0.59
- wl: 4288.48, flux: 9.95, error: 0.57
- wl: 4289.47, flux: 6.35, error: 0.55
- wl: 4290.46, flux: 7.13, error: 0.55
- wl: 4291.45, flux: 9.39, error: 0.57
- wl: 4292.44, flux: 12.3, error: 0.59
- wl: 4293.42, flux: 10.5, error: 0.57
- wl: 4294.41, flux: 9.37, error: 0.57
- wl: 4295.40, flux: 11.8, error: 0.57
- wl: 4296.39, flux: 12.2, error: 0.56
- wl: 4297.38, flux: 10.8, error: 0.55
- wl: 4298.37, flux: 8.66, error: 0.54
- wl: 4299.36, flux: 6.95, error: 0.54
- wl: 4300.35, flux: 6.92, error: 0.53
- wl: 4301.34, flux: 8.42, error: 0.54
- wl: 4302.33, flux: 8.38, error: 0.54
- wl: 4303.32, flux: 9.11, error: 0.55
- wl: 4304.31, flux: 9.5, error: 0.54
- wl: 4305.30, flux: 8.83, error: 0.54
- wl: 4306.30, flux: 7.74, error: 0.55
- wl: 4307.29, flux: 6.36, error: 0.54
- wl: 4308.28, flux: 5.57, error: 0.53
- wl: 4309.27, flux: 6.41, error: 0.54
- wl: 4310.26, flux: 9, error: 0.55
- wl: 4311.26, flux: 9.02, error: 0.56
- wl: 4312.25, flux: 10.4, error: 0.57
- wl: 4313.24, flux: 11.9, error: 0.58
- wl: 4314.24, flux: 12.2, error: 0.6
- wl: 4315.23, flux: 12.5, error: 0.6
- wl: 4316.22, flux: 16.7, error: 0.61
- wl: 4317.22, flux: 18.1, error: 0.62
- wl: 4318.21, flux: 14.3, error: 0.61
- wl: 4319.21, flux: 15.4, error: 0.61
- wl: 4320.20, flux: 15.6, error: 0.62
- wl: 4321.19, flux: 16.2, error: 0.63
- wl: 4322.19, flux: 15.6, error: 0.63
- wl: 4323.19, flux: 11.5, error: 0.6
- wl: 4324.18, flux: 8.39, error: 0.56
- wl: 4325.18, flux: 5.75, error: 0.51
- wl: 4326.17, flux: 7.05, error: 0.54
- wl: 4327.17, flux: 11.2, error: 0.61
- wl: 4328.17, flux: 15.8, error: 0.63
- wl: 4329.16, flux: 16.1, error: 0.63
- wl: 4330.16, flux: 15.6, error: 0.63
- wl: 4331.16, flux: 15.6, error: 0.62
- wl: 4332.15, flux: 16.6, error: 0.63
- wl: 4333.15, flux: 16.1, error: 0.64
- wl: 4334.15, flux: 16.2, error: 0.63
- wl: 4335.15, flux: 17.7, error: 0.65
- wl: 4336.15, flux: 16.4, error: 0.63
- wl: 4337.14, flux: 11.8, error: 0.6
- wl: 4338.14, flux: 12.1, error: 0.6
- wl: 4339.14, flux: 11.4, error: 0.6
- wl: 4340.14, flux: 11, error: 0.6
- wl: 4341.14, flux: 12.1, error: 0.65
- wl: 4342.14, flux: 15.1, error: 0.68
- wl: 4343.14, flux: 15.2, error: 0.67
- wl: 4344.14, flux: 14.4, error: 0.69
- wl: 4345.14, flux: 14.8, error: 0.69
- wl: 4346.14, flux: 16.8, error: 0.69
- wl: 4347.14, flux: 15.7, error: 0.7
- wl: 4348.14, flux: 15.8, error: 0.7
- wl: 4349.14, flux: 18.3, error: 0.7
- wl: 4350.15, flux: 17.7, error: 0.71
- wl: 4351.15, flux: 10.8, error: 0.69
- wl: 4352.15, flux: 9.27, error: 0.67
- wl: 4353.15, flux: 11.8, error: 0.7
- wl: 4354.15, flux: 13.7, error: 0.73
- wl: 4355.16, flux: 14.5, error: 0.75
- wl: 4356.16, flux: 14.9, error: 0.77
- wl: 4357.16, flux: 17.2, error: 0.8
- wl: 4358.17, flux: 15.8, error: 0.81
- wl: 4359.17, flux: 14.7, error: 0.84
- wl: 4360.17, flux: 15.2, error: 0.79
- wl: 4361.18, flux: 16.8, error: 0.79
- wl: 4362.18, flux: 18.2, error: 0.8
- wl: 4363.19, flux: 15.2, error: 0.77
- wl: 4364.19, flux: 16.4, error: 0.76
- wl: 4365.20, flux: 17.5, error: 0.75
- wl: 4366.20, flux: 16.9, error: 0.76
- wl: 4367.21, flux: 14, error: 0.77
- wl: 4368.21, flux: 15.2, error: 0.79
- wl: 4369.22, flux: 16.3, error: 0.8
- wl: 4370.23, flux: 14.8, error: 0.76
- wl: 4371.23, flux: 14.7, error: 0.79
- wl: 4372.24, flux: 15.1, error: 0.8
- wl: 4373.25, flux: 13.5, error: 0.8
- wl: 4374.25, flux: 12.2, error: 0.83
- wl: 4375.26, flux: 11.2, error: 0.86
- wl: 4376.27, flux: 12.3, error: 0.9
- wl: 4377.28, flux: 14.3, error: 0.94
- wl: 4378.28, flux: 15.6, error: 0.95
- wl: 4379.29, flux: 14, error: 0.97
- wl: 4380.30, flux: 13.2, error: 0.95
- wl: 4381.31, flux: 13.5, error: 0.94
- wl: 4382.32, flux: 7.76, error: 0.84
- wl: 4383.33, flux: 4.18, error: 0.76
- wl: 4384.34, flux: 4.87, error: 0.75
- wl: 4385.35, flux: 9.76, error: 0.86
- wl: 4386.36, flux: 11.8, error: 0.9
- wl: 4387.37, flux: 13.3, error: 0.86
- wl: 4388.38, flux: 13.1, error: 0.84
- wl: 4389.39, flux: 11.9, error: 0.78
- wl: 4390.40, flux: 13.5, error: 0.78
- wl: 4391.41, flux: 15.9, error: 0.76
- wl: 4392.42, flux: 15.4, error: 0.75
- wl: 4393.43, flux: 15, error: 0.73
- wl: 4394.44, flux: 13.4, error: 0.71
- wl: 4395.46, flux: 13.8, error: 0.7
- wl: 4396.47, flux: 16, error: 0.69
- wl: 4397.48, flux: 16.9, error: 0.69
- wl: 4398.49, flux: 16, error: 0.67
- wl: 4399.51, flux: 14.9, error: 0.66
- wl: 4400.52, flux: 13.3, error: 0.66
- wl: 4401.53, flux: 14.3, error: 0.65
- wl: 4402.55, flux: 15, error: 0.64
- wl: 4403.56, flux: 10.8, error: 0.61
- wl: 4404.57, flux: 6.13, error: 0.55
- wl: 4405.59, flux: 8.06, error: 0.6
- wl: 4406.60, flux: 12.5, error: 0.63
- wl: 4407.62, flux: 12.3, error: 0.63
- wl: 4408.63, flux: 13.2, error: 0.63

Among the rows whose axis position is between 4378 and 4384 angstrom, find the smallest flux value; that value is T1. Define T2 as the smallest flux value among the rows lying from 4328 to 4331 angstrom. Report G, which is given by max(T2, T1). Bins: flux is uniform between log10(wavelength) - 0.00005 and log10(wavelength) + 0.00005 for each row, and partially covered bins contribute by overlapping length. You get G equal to 16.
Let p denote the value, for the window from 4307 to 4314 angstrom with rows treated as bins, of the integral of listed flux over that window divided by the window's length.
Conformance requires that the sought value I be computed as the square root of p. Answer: 2.9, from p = 8.6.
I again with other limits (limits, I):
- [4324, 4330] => 3.3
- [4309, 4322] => 3.6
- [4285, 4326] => 3.2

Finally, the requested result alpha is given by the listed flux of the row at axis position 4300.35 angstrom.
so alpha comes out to 6.92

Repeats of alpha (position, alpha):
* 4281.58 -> 11.4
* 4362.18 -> 18.2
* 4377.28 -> 14.3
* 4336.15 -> 16.4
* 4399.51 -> 14.9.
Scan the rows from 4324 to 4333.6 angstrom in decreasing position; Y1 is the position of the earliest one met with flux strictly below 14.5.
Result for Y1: 4327.17 angstrom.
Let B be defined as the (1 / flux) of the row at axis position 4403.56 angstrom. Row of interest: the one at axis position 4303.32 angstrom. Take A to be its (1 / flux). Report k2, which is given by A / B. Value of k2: 1.19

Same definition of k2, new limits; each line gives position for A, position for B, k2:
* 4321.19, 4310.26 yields 0.56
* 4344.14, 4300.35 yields 0.48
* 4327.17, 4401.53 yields 1.28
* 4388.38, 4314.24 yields 0.93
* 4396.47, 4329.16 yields 1.01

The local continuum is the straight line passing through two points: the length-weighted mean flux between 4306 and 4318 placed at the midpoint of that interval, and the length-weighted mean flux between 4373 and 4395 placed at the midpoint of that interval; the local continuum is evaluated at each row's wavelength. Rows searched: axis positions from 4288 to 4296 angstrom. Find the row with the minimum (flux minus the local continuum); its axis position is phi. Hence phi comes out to 4289.47 angstrom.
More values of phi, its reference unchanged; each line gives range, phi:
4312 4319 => 4312.25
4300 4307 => 4300.35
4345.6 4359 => 4352.15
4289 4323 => 4308.28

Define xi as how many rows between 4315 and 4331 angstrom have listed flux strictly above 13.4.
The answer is 10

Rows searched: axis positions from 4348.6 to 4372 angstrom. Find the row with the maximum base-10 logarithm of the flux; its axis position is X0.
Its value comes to 4349.14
